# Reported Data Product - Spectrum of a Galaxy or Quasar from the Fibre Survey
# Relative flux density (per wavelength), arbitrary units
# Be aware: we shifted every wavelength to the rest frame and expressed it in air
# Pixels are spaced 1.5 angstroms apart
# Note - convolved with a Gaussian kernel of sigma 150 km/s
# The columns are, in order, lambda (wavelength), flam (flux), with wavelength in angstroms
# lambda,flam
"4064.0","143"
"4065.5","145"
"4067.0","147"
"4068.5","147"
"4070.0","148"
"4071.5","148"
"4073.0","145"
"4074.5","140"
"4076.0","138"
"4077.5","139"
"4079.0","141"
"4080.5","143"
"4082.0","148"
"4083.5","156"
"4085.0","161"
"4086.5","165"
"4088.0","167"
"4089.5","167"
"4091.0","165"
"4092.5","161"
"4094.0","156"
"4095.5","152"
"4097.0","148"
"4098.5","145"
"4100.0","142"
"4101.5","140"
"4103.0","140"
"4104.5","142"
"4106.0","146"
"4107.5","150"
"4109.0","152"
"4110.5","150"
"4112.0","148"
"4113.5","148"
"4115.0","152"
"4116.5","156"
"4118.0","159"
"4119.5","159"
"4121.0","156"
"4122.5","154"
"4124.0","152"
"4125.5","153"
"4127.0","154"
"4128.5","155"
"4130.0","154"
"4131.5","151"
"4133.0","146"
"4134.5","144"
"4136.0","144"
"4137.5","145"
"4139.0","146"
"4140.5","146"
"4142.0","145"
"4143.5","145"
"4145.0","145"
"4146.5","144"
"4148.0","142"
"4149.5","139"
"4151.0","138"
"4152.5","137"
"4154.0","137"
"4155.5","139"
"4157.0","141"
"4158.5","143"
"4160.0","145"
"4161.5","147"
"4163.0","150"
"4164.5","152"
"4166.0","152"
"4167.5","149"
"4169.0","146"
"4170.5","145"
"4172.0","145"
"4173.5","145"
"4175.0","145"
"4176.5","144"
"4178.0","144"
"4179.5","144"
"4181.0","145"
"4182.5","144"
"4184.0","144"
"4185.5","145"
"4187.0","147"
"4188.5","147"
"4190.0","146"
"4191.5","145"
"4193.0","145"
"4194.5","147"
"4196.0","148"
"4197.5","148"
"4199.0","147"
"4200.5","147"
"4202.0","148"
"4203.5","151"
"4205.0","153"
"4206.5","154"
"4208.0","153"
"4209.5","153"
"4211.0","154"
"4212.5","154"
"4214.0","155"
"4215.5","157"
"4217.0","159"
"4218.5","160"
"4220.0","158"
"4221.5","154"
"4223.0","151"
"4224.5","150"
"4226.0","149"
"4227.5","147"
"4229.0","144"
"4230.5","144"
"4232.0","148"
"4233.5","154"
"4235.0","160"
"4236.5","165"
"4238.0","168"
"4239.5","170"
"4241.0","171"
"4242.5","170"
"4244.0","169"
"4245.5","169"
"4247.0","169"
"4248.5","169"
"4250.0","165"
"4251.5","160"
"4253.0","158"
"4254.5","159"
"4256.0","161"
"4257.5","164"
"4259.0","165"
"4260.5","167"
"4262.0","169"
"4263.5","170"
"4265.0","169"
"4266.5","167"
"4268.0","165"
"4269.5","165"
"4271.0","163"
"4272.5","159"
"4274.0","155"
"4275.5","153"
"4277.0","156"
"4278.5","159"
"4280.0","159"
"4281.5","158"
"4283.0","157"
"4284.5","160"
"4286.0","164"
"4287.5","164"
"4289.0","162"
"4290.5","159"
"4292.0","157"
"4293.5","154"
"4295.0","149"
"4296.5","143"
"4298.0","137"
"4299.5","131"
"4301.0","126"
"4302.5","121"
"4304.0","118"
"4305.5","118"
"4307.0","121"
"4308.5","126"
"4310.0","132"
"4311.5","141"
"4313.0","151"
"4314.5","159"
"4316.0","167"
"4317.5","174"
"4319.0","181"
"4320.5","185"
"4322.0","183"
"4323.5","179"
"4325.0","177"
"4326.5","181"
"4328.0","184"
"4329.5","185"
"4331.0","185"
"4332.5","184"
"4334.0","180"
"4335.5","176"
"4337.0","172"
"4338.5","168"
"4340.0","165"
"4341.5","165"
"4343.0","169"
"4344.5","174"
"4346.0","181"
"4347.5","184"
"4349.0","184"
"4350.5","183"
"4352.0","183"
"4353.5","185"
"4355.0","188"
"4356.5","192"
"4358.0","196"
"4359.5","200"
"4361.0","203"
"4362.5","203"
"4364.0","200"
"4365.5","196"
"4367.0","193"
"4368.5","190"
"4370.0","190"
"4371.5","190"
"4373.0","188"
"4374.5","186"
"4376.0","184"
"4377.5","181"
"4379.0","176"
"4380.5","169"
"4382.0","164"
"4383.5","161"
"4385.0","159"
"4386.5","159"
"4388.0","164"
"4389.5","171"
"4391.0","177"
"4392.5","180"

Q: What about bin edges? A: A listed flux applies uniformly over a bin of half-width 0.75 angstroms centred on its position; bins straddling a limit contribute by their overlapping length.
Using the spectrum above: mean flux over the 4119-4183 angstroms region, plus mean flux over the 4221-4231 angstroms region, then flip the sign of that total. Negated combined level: -295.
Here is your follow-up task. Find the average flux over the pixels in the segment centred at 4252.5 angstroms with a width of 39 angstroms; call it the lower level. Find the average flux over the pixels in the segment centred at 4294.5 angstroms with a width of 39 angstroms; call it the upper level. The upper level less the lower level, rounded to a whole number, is -20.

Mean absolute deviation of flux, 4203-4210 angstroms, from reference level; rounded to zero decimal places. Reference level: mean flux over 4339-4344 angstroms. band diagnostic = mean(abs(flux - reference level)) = 14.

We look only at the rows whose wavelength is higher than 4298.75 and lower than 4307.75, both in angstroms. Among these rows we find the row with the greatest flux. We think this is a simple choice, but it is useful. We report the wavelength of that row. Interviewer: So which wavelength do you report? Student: 4299.5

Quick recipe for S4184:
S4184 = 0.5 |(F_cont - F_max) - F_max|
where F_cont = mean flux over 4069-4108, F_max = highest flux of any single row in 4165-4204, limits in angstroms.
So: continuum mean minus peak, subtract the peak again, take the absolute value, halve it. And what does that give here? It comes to 77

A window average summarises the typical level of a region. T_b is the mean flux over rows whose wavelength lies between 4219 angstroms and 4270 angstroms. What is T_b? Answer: 161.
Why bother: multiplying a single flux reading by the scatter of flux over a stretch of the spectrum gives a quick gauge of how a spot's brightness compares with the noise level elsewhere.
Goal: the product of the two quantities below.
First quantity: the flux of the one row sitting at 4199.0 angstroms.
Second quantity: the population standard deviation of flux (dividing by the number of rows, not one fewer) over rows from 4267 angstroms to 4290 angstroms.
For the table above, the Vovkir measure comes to 538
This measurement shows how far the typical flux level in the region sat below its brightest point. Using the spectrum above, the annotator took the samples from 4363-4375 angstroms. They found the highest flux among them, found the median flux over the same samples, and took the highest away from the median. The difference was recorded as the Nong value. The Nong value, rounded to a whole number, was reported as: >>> -10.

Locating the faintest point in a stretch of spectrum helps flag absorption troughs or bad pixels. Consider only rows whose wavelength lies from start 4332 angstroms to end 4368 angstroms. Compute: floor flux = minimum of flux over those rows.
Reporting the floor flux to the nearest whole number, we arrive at 165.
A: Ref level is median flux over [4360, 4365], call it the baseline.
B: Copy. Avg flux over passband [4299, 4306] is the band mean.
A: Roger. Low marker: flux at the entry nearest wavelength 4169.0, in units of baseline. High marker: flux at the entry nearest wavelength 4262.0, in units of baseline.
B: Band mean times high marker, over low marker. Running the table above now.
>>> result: 142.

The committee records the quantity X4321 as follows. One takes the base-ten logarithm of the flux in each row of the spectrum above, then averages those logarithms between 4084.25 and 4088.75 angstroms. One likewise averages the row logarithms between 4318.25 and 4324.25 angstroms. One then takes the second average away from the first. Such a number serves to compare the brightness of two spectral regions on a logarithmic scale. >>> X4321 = -0.044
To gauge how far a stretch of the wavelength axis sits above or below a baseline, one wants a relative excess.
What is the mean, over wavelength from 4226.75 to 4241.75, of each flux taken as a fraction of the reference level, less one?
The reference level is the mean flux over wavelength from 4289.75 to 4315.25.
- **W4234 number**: 0.14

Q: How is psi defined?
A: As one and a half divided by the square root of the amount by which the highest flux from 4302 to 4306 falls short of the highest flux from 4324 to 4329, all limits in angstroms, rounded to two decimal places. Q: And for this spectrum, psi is 0.19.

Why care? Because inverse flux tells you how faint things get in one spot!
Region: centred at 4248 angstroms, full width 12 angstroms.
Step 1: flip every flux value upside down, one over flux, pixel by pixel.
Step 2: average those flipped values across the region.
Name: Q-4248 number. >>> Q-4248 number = 0.0060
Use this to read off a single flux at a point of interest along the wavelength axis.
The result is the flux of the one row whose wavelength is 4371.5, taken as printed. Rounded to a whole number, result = 190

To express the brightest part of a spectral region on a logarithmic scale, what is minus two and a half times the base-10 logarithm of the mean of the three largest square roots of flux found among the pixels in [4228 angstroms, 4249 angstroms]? -2.79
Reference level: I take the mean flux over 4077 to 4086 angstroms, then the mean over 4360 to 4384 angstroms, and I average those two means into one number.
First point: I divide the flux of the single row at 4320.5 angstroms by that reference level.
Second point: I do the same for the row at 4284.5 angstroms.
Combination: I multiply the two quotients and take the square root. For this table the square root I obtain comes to 1.03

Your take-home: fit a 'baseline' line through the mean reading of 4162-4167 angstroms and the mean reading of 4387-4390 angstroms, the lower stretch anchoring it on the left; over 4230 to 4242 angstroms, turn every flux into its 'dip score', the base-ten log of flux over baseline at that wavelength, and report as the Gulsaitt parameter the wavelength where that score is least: 4230.5 angstroms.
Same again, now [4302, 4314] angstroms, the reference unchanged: 4305.5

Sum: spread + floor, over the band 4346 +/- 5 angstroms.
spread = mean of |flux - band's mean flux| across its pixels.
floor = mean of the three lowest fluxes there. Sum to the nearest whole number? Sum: 176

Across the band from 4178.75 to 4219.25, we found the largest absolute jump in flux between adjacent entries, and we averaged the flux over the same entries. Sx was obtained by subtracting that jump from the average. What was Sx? 147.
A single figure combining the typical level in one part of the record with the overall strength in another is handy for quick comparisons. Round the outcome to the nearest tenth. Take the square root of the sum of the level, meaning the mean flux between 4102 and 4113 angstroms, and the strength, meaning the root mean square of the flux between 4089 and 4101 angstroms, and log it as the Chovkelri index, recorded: 17.4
